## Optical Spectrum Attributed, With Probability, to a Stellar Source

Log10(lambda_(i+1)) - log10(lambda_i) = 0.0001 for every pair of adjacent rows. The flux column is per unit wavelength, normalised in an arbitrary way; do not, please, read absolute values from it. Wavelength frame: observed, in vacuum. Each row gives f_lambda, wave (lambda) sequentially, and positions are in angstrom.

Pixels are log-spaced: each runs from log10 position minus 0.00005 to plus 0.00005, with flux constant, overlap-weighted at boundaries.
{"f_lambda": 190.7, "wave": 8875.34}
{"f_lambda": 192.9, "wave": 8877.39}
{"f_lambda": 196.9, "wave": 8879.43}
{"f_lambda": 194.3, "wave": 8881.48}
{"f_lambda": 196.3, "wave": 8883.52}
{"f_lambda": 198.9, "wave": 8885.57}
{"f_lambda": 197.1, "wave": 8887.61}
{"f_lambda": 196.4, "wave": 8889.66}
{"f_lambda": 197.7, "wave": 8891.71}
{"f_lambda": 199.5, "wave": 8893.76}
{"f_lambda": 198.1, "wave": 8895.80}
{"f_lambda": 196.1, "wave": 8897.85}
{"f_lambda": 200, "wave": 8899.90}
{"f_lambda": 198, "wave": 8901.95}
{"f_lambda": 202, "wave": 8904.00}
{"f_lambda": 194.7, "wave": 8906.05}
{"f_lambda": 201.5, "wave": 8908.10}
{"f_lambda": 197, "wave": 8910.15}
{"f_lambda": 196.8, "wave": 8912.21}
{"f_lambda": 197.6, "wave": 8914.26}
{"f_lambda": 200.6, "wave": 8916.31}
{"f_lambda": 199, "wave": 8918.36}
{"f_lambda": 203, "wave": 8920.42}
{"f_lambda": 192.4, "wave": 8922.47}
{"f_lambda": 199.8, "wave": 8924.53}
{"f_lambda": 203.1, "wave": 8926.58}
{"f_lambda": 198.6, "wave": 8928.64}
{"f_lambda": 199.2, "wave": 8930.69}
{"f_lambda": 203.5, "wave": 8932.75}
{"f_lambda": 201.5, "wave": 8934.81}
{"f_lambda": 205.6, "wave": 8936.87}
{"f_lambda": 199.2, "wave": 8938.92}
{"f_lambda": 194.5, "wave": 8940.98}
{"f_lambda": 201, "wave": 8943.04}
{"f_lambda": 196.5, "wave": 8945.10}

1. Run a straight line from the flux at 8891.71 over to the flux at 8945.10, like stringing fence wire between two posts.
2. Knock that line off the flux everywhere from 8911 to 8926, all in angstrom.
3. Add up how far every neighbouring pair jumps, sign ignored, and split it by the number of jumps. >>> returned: 4.6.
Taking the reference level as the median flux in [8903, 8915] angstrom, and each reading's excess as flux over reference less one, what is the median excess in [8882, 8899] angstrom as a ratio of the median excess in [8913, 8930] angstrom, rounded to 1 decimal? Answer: 0.0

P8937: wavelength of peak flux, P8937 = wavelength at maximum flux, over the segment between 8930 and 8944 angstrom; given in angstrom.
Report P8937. 8936.87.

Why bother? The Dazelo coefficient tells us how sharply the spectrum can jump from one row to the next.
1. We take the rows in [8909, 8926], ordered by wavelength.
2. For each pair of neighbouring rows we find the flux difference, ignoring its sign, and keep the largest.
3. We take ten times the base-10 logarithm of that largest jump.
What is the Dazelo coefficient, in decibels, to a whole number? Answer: 10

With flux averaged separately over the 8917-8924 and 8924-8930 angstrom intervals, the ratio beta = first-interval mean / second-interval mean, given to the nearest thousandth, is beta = 0.988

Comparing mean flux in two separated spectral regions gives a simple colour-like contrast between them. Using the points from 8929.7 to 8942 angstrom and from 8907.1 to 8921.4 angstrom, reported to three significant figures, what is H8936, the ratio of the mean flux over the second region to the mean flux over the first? 0.994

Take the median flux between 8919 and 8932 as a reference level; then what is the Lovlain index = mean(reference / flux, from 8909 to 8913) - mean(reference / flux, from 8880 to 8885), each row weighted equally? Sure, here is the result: -0.008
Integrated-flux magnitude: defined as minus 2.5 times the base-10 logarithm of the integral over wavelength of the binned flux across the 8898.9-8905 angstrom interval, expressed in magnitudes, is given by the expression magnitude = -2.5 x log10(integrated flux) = -7.72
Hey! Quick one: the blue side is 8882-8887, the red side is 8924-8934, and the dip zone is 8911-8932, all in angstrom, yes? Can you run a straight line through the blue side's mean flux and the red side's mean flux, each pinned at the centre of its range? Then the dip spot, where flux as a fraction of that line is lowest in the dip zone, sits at 8922.47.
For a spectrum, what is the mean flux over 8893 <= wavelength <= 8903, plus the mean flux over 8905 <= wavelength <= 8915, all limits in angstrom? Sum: 395.9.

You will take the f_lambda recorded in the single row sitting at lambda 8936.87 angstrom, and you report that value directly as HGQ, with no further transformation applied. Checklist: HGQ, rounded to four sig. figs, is 205.6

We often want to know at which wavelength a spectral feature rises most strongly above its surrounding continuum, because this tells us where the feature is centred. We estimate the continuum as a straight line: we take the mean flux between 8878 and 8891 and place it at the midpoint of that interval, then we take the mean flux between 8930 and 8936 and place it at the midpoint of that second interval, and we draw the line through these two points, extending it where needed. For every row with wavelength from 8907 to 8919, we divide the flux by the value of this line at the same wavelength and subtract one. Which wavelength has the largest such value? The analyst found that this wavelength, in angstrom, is 8908.10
